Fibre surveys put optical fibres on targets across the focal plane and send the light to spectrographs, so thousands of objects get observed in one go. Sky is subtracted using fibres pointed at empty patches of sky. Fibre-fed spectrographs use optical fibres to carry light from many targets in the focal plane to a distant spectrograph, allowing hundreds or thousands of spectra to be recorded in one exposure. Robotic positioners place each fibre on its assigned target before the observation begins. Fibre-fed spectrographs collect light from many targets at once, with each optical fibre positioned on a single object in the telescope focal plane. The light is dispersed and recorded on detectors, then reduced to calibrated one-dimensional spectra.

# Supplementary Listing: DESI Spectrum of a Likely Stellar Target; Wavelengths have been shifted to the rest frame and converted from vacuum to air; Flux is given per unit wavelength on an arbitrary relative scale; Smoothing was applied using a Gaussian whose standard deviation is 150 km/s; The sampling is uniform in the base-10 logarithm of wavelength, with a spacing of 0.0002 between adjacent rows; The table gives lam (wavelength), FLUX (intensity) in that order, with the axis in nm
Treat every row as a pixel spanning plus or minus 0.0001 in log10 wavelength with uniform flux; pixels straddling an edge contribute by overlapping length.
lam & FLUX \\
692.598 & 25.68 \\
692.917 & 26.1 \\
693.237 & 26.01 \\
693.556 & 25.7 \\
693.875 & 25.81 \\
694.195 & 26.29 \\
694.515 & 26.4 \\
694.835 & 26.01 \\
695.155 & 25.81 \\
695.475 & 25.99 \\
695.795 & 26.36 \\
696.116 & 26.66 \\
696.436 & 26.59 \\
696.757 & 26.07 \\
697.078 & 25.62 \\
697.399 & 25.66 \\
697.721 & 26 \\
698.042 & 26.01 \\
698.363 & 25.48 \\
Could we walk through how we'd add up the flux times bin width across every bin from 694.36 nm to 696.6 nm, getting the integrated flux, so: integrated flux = 59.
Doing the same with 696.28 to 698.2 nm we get 50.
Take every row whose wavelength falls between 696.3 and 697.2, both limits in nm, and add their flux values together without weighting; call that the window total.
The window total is 78.3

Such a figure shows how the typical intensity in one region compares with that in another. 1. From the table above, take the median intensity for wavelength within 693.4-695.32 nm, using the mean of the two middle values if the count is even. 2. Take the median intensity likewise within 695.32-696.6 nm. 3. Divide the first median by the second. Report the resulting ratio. 0.979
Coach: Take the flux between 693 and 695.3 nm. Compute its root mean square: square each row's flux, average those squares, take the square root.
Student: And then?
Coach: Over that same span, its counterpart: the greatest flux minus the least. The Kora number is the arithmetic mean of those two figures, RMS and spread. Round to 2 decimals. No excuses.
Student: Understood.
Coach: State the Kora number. 13.35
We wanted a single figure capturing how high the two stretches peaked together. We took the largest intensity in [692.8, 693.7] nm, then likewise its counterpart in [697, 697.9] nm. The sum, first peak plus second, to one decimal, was 52.1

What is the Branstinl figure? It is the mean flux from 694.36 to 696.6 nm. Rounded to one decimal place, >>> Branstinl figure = 26.3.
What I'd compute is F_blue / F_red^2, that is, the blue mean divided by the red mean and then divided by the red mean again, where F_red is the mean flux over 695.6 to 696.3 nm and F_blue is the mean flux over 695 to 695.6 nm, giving 0.0369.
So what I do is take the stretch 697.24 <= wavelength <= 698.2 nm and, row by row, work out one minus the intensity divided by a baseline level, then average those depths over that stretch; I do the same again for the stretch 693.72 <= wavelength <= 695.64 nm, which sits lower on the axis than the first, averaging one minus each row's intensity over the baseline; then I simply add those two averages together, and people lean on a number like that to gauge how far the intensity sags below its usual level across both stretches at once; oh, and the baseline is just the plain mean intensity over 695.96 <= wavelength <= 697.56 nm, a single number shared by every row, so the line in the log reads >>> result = 0.011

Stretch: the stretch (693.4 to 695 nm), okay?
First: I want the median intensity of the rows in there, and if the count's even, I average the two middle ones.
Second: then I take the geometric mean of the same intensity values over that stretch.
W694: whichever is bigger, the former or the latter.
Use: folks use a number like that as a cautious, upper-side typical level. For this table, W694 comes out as 26.0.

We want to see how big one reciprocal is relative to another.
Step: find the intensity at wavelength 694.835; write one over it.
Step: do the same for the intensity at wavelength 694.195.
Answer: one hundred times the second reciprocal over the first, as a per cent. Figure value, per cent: 99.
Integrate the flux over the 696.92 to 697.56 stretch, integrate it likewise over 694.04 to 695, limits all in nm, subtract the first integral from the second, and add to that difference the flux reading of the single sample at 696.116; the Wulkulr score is 35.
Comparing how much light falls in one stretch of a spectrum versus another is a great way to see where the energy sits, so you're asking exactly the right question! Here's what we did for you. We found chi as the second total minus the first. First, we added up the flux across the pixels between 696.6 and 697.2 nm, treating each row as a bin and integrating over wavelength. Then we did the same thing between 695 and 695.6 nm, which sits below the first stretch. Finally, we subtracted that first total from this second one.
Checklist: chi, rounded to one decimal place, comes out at 0.0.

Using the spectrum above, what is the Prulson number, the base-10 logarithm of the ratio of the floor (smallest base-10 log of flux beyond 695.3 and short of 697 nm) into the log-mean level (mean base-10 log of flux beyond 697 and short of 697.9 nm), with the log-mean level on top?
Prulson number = -0.0012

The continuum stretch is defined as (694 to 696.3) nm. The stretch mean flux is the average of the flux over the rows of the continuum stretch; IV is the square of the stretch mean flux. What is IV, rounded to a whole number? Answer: 687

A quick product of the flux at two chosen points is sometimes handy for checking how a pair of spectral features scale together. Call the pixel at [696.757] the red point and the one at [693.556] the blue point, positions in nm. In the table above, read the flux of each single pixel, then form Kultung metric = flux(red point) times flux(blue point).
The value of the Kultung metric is 670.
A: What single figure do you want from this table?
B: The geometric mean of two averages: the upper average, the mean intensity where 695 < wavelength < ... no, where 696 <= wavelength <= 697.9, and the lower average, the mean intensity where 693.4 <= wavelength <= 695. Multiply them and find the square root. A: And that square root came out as 26.1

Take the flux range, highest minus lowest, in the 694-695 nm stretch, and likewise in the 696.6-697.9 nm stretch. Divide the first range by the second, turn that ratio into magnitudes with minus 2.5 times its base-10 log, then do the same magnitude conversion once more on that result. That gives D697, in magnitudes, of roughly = 2.0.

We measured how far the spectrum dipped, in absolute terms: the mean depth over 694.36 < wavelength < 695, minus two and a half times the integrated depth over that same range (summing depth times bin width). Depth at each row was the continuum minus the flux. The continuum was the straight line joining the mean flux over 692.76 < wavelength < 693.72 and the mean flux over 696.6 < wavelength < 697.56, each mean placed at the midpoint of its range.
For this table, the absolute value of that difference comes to 0.2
